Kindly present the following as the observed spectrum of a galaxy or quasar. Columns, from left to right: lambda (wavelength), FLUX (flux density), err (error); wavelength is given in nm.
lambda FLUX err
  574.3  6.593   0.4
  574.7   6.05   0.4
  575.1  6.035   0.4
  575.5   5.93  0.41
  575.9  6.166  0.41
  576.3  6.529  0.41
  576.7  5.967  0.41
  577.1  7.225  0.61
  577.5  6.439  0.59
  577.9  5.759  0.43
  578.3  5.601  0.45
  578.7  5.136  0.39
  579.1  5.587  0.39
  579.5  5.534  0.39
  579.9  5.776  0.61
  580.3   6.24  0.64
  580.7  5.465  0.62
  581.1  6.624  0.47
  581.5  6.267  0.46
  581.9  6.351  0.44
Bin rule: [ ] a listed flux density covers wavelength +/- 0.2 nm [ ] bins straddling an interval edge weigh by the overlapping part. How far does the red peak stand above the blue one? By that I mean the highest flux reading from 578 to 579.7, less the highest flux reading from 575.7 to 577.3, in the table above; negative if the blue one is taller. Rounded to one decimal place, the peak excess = -1.6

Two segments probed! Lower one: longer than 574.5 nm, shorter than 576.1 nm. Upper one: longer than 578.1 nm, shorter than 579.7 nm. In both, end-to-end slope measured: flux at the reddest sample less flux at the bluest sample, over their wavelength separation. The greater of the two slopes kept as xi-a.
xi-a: 0.10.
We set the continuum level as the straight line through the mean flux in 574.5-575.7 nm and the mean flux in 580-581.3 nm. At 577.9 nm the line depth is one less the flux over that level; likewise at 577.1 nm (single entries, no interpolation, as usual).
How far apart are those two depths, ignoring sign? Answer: 0.24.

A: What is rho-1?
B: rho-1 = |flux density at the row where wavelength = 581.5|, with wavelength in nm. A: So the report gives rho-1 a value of 6.3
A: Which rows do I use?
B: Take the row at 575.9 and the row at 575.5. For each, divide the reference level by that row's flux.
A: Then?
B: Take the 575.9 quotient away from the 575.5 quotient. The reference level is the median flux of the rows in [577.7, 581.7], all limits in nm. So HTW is 0.037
